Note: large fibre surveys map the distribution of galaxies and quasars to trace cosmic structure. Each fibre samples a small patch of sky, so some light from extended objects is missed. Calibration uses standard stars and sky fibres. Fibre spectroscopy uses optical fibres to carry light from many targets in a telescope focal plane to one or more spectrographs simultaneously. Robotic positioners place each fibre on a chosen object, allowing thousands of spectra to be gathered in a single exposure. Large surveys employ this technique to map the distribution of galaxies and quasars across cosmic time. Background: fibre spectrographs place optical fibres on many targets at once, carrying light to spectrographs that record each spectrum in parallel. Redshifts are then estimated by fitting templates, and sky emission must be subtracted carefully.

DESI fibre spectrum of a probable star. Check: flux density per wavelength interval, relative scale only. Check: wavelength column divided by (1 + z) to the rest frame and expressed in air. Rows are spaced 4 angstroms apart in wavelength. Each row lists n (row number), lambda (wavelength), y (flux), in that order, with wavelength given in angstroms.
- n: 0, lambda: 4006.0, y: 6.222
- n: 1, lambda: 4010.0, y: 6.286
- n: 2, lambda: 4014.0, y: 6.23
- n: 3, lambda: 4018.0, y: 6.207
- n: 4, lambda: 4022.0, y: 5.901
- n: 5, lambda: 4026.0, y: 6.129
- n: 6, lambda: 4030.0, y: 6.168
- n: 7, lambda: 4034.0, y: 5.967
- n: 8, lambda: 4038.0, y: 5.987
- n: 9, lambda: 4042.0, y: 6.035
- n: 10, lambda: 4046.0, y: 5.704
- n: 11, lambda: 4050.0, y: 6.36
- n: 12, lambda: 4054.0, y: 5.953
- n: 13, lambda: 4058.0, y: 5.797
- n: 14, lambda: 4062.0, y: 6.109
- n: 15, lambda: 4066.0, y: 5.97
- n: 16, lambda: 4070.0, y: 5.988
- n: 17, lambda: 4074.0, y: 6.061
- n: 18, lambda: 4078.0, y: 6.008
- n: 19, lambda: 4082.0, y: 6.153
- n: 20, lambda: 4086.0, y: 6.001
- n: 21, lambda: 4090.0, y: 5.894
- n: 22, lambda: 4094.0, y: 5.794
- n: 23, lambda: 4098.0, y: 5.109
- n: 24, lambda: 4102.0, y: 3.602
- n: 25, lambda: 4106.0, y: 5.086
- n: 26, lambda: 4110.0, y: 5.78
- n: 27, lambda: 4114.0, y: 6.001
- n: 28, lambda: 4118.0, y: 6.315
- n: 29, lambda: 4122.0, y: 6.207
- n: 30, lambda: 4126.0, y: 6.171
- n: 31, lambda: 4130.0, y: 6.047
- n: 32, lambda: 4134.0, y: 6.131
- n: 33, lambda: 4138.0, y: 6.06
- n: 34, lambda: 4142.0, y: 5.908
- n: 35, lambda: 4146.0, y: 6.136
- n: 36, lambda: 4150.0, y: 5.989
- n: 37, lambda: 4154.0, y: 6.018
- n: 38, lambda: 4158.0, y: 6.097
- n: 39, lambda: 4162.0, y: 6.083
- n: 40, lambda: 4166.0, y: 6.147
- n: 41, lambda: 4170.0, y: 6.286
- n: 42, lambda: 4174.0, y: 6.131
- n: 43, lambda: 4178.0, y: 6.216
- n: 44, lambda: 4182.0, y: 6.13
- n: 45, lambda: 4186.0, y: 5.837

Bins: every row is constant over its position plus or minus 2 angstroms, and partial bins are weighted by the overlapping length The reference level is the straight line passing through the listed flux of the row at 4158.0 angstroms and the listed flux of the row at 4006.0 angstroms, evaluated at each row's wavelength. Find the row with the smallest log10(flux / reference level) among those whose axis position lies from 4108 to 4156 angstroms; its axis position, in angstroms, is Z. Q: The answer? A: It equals 4110.0 angstroms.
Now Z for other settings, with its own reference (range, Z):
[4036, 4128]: 4102.0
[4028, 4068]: 4046.0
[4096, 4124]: 4102.0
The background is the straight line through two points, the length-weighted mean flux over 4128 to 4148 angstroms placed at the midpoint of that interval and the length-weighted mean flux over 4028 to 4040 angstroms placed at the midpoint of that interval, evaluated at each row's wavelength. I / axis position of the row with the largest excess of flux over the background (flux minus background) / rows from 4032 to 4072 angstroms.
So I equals 4050.0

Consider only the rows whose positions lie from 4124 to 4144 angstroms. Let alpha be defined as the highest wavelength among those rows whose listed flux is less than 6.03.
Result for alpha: 4142.0 angstroms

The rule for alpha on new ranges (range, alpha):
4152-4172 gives 4154.0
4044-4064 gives 4058.0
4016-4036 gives 4034.0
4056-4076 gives 4070.0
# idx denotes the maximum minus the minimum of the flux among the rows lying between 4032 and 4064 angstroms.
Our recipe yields 0.7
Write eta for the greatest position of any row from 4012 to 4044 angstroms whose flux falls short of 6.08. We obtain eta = 4042.0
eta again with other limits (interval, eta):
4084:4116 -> 4114.0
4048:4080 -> 4078.0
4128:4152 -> 4150.0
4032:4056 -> 4054.0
